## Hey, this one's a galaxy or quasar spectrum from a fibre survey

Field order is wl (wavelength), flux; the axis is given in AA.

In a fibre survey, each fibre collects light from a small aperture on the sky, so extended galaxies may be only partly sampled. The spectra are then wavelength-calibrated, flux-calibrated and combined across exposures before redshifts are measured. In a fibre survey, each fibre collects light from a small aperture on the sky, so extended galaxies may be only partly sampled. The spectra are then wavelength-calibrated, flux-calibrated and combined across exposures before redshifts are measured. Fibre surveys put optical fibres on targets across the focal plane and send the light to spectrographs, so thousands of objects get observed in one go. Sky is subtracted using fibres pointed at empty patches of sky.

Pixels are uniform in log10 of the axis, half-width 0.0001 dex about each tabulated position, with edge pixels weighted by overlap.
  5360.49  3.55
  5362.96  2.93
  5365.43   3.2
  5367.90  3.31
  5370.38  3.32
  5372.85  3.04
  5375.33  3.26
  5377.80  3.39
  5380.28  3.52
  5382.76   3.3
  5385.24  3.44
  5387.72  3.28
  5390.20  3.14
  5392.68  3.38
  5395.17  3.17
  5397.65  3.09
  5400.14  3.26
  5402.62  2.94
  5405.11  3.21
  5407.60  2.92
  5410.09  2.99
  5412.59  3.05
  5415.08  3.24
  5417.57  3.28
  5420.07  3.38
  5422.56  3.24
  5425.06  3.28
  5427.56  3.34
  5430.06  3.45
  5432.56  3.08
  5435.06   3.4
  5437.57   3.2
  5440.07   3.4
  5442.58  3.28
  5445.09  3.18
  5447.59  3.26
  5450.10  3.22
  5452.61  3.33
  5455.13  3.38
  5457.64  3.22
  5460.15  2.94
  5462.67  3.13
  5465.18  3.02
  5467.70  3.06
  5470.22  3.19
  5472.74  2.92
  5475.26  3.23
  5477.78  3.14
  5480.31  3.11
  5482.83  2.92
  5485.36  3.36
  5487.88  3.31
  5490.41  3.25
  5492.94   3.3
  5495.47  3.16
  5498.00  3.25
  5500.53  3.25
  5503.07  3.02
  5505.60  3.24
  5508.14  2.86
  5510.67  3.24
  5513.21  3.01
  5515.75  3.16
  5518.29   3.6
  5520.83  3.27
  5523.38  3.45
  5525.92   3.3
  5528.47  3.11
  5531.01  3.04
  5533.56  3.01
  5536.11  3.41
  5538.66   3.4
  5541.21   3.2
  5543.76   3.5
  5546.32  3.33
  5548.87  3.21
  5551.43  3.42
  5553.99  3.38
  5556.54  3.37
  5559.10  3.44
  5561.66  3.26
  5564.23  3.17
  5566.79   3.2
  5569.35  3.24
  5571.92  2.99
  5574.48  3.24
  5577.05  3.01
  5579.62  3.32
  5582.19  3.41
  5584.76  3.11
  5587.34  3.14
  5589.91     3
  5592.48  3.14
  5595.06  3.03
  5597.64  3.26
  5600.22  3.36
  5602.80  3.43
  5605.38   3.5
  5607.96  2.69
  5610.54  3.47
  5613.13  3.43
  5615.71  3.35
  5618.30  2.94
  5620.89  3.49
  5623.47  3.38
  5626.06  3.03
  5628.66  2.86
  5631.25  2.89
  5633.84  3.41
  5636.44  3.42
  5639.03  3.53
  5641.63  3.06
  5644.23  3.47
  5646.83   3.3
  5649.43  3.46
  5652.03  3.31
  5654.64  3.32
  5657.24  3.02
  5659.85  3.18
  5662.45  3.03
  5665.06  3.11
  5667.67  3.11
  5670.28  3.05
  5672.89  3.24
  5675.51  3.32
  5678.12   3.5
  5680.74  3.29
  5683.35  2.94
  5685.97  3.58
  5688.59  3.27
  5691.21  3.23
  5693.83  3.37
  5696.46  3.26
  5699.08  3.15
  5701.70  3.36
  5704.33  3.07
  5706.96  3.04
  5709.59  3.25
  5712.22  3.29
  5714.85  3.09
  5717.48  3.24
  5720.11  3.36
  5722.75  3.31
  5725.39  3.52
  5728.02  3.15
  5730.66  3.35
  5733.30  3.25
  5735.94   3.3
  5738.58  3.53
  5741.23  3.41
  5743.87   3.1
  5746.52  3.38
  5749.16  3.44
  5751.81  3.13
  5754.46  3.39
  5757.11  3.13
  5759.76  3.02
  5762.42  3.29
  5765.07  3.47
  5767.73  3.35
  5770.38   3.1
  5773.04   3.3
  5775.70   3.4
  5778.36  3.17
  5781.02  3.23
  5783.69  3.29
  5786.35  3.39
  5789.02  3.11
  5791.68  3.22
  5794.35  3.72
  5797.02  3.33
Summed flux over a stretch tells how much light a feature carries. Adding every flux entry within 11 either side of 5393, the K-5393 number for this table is 29.0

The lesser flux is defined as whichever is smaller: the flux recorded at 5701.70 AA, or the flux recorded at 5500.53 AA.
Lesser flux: 3.25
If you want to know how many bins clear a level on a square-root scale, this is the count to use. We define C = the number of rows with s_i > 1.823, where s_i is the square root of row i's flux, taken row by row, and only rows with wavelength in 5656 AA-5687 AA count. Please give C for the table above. 2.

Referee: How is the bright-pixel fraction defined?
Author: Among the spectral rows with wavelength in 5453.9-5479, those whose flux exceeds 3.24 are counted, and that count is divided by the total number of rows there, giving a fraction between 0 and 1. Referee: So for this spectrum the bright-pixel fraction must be 0.10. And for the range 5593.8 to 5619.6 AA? 0.70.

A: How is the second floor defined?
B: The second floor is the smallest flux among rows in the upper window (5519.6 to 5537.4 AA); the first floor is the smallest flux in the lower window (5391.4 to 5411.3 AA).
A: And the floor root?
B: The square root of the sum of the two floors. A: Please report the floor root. 2.435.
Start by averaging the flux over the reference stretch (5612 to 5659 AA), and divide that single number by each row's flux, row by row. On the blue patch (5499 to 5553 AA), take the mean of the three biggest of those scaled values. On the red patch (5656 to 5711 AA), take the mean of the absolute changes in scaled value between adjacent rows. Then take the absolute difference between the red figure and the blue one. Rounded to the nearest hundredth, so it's 1.05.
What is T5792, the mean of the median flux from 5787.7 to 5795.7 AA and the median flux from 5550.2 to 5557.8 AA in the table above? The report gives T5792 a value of 3.30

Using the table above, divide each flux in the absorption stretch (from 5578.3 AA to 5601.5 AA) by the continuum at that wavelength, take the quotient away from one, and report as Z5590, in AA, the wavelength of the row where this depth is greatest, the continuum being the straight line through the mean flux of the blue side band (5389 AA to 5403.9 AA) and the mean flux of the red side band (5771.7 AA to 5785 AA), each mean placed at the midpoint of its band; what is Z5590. 5589.91 AA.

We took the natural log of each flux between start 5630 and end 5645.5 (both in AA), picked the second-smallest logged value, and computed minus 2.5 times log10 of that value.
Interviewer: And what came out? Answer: -0.122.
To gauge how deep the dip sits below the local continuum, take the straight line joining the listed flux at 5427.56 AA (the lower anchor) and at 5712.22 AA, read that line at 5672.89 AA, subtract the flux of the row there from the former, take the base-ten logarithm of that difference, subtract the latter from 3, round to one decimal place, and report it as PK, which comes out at 4.2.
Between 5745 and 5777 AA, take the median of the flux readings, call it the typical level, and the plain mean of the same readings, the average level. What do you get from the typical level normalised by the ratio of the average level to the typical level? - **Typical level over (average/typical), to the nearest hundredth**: 3.37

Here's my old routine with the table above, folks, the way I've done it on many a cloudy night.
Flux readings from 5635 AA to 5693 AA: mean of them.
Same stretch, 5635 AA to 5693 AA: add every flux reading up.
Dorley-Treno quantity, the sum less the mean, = 68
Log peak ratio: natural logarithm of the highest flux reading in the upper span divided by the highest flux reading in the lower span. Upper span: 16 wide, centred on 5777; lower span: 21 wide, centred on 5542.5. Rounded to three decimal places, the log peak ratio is -0.029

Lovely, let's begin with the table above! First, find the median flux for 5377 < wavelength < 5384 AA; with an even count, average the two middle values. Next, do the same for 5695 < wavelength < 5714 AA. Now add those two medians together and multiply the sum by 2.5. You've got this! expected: 16.60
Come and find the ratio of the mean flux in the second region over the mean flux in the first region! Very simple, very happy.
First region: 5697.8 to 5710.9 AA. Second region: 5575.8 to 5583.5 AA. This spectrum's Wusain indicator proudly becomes 1.02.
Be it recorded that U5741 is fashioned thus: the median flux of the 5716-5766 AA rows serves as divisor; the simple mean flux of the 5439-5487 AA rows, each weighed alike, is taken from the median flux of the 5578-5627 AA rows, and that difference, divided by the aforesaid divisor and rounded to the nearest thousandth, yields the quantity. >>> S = 0.044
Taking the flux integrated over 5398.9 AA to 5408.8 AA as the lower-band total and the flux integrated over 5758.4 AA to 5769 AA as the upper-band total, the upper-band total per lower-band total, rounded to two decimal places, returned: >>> 1.14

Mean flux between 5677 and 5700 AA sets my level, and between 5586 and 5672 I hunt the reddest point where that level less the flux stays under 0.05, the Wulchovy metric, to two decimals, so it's 5654.64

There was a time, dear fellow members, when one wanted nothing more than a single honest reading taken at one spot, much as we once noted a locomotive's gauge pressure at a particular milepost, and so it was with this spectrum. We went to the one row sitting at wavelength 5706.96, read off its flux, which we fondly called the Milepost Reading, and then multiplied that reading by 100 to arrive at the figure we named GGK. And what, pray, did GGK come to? 304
